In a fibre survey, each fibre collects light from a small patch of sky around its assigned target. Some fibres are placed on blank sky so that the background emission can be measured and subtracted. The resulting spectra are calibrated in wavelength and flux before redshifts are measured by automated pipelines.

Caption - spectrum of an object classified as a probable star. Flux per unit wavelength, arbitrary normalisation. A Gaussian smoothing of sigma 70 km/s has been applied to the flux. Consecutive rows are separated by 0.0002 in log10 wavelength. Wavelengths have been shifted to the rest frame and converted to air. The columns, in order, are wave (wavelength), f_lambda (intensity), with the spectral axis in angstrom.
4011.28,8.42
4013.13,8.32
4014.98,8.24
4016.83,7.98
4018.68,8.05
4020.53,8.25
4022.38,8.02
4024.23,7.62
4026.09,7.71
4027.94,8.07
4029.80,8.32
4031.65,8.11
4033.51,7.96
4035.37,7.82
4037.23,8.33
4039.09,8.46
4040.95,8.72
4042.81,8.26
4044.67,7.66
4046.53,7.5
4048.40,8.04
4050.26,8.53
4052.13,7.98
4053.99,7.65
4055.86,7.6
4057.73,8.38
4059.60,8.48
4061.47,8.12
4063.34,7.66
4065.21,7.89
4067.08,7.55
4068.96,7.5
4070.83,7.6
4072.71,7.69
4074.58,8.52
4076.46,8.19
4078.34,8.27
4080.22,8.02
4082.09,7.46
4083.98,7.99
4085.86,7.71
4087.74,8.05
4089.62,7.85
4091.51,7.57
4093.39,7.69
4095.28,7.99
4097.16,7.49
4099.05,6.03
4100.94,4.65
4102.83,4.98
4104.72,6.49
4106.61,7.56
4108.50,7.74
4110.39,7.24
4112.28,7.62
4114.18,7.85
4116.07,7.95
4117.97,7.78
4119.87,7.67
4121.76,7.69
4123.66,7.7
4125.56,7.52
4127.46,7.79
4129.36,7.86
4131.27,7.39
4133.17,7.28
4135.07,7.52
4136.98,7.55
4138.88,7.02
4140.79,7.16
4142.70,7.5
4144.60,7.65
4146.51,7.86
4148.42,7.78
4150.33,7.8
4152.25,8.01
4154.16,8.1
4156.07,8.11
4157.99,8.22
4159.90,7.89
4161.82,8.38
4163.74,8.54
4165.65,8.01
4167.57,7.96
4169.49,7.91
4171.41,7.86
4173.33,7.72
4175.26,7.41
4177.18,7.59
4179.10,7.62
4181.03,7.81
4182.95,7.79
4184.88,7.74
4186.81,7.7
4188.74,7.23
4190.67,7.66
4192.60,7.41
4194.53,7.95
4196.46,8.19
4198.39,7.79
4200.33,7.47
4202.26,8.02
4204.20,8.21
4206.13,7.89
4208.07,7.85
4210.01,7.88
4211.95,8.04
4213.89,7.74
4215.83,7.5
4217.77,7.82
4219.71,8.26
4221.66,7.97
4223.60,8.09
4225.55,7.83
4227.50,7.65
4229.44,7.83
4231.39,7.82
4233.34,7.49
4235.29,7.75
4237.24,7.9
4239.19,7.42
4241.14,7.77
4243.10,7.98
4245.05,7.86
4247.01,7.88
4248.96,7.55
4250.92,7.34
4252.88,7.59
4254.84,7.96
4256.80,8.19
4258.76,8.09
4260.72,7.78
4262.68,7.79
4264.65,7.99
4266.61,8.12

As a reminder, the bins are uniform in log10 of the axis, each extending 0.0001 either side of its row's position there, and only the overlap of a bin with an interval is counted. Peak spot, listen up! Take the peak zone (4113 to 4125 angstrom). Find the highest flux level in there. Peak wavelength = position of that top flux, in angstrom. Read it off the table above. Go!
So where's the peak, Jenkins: 4116.07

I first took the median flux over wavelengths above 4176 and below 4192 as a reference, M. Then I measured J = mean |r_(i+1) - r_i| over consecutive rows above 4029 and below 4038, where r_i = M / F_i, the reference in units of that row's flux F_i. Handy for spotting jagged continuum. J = 0.030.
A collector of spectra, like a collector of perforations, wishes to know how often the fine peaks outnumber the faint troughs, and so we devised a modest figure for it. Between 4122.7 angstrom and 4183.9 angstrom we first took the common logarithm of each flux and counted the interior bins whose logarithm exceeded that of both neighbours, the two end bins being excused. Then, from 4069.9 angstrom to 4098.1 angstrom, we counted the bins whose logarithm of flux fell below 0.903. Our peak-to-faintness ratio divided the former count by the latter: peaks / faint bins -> 0.6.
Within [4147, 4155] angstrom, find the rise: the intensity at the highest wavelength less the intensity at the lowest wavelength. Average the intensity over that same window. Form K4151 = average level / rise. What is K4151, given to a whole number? 25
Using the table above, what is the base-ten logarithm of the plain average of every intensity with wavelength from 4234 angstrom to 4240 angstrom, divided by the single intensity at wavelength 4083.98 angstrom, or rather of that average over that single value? -0.017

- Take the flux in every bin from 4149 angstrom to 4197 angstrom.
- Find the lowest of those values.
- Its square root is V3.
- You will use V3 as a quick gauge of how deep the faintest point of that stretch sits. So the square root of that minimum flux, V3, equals 2.69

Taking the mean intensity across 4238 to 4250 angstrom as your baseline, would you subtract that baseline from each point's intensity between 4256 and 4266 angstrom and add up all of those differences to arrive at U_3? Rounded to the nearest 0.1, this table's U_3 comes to 1.1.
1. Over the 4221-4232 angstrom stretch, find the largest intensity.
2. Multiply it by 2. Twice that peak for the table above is 16.2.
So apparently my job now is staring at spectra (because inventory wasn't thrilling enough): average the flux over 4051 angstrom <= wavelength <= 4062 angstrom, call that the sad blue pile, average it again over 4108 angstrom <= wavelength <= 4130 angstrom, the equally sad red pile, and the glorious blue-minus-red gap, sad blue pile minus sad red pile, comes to 0.3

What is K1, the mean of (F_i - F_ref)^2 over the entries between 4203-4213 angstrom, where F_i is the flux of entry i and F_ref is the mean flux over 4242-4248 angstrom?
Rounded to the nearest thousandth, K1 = 0.023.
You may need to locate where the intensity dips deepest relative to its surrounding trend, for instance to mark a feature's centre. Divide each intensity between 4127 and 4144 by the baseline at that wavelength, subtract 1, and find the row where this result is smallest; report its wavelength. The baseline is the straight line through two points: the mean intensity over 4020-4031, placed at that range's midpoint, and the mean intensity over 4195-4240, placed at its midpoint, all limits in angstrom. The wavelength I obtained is 4138.88 angstrom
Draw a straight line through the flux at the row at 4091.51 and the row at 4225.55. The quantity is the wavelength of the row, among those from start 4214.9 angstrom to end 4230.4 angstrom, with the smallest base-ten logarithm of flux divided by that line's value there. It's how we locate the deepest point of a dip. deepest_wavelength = 4215.83 angstrom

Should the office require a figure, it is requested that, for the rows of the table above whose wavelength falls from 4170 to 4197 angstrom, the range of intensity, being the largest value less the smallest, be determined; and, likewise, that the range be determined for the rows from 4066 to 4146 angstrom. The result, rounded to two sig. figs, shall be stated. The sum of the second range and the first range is 4.8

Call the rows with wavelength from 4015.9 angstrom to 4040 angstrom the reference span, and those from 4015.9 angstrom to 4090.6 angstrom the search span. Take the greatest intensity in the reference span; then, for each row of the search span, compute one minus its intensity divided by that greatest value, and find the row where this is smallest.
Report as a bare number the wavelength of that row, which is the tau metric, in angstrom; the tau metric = 4040.95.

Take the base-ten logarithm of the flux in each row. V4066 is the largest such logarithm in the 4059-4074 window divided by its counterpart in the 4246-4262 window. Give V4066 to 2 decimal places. 1.02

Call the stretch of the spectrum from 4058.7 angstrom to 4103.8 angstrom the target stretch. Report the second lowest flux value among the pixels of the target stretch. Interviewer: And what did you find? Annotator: 4.98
